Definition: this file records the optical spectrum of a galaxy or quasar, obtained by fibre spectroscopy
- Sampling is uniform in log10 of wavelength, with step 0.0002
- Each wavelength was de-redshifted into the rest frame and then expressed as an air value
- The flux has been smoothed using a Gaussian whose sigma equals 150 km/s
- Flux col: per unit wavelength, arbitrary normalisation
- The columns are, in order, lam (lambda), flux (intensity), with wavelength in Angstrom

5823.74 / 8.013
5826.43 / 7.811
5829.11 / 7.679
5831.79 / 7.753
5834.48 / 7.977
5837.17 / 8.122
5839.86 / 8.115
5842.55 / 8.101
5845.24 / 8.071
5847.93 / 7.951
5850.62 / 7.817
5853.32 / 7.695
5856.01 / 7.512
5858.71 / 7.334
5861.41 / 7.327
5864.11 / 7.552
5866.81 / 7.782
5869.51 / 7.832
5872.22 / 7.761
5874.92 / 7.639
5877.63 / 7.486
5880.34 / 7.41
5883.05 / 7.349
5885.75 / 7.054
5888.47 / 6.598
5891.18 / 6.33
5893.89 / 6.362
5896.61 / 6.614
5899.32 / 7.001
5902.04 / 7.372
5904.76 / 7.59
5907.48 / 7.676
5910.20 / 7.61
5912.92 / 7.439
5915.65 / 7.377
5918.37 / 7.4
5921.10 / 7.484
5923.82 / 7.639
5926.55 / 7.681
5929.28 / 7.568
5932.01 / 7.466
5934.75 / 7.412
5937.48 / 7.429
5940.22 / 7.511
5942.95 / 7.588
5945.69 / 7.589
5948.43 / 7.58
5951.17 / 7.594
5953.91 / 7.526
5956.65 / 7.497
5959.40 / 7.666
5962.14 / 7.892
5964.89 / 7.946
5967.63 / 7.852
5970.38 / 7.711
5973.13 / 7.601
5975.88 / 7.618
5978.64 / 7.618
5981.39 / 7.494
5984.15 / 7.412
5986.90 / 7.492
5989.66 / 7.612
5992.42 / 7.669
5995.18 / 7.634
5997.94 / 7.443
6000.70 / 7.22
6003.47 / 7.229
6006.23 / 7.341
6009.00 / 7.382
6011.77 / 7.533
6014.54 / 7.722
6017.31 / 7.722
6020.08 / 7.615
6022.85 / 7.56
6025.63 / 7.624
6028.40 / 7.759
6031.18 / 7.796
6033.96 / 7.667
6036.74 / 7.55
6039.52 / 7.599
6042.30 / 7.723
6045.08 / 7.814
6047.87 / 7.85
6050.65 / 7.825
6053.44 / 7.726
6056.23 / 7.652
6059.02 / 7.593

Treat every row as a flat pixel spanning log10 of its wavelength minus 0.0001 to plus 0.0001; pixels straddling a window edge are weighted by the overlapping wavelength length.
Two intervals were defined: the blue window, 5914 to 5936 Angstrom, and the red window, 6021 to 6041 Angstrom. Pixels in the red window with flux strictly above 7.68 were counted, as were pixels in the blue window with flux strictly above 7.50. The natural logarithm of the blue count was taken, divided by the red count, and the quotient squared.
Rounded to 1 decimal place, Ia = 0.3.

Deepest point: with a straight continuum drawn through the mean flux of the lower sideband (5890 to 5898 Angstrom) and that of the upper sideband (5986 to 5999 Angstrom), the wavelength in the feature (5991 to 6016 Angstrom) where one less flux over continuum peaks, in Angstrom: 6003.47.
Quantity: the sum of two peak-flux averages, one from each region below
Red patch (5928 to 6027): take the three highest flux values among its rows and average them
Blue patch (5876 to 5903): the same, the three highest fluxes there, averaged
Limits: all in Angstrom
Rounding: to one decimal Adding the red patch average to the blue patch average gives 15.3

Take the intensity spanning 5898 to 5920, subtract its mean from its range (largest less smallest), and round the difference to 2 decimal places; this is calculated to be -6.76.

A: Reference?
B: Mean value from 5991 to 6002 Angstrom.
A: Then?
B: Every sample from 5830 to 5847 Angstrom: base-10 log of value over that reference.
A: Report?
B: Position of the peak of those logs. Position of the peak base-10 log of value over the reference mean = 5837.17 Angstrom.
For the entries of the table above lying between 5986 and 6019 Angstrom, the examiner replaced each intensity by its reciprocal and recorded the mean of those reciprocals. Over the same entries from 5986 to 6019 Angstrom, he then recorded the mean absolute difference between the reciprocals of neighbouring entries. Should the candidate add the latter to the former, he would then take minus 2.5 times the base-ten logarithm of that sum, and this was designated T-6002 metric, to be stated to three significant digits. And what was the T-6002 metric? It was 2.17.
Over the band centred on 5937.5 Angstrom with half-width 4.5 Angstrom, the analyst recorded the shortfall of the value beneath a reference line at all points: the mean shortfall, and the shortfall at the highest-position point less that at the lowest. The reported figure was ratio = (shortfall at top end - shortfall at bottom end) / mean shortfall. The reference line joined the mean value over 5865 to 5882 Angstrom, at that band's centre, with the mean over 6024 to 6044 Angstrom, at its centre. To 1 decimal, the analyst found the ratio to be -0.5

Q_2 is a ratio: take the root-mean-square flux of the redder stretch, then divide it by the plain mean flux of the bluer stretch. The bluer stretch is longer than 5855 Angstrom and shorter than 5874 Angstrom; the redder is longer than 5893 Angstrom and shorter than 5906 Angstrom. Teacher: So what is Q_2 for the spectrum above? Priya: 0.92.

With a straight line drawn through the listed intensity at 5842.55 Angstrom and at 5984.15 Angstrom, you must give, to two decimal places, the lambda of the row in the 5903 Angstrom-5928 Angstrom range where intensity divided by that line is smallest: 5915.65 Angstrom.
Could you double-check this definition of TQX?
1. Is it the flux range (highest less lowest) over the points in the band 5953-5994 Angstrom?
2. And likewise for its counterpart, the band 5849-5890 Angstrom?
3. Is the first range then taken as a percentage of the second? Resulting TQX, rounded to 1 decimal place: 43.3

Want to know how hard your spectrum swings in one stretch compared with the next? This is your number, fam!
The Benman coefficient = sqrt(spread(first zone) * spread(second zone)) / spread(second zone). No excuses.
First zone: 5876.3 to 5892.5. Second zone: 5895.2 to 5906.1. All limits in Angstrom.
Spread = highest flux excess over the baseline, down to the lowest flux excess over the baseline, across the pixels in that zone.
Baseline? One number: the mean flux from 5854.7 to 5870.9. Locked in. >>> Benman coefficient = 1.09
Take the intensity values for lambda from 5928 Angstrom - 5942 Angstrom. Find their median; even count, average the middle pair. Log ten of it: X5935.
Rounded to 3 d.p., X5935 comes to 0.873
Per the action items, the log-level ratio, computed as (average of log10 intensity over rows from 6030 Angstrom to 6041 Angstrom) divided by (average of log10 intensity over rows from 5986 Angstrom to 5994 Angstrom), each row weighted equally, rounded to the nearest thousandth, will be 1.004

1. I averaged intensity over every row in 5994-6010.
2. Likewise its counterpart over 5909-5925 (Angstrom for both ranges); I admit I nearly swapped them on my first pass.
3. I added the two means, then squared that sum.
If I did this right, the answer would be 221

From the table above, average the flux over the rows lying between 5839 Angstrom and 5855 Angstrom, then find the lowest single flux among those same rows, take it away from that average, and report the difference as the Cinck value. 0.3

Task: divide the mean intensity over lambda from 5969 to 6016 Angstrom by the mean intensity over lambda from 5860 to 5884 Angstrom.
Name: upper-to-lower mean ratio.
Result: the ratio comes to 0.992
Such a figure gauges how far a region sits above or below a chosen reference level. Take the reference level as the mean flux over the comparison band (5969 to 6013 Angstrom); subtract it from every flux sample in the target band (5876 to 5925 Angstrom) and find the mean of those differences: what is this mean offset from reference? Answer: -0.29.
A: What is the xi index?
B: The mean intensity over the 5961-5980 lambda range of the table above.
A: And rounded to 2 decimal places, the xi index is 7.75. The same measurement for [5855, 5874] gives 7.59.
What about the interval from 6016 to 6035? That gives 7.68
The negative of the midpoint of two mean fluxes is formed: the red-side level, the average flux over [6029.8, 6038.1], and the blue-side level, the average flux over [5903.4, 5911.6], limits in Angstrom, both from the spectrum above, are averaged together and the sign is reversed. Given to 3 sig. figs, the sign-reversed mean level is -7.65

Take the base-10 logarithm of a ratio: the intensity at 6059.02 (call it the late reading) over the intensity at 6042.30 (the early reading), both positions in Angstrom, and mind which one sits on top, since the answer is -0.01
